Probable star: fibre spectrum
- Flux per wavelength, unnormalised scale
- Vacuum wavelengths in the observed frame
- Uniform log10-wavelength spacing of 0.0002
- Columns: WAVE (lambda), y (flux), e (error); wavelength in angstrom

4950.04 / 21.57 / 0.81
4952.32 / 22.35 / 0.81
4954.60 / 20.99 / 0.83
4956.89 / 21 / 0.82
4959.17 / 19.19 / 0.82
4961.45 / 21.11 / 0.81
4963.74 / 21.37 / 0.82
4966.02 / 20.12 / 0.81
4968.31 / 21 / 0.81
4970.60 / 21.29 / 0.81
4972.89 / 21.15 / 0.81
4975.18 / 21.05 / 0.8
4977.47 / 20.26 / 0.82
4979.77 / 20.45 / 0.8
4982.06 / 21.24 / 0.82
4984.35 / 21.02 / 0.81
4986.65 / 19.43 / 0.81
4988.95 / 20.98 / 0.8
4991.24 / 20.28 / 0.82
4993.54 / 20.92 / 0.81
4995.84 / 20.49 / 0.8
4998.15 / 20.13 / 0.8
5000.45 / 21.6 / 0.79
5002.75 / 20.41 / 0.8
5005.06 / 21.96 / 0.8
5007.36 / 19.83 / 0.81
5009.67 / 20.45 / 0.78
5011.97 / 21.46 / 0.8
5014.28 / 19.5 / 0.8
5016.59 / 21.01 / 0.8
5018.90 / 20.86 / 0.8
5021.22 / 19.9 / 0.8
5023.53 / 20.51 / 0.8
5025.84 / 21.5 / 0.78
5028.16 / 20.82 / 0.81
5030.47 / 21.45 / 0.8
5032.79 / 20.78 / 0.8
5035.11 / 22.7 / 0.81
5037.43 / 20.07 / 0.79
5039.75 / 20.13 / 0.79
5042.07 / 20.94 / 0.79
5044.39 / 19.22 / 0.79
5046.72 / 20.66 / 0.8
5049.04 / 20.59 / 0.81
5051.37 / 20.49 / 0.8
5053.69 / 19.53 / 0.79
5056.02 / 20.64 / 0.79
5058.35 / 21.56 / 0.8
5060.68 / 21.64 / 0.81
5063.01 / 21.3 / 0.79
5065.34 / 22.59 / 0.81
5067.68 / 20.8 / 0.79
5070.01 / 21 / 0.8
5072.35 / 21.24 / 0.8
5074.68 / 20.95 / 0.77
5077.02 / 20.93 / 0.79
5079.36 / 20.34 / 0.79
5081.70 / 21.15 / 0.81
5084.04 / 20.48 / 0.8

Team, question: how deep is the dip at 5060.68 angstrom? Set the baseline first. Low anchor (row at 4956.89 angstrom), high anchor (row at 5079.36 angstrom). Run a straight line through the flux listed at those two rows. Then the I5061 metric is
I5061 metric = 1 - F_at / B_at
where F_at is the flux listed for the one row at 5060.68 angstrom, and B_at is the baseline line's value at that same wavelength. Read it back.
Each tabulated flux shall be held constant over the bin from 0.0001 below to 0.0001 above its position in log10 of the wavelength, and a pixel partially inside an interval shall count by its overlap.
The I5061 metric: -0.059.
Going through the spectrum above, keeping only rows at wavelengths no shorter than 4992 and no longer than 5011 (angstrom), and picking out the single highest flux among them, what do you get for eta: 21.96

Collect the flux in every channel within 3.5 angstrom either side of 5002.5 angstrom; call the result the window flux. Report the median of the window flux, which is 21.60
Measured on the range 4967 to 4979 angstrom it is 21.05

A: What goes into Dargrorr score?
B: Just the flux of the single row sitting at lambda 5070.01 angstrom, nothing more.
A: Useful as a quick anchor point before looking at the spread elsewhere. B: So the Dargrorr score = 21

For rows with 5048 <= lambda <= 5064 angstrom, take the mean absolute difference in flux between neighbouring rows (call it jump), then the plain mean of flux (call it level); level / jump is 36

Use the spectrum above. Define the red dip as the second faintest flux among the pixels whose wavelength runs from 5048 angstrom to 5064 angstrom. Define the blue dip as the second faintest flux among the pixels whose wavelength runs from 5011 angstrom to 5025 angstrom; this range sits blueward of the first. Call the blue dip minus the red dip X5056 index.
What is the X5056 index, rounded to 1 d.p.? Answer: -0.6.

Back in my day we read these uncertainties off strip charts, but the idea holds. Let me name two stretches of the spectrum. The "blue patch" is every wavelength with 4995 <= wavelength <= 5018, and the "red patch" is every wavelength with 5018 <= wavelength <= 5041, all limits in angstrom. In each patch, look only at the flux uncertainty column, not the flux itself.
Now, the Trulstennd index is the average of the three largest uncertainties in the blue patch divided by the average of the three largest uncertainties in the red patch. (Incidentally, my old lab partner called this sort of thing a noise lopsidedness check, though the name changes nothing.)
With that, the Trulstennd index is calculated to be 1.00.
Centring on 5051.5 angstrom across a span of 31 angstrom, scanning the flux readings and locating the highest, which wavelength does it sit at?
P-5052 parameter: 5065.34 angstrom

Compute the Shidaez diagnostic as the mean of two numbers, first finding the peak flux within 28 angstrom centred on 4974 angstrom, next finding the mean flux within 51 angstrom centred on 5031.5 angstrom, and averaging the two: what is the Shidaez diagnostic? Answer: 21.0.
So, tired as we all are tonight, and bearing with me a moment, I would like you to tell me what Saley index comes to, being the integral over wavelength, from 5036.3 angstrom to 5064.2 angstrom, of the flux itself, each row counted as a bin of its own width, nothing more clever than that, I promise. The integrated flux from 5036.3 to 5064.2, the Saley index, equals 574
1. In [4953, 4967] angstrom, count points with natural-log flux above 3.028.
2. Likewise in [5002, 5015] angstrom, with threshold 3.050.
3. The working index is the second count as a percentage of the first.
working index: 50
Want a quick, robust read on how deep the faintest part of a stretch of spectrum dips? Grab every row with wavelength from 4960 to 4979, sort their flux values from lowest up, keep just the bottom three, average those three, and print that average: 20.5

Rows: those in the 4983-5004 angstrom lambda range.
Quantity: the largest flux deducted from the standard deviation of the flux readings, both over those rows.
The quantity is -21.0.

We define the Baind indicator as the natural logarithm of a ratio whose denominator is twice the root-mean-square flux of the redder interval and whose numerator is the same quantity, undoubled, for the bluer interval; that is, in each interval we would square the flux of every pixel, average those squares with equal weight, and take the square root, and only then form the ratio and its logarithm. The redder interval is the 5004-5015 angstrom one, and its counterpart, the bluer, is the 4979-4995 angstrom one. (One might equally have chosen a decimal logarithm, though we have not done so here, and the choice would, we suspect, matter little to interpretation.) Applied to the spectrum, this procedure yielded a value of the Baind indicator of -0.695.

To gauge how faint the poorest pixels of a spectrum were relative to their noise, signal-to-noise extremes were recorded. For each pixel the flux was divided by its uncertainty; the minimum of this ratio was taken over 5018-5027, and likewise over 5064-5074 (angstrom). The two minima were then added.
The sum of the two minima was 51.1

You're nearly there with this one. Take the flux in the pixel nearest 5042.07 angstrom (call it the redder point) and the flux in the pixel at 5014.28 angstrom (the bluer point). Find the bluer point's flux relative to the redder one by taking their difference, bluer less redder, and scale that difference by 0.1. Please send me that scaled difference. -0.144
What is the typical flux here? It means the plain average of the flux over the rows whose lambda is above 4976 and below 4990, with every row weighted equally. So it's 20.6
